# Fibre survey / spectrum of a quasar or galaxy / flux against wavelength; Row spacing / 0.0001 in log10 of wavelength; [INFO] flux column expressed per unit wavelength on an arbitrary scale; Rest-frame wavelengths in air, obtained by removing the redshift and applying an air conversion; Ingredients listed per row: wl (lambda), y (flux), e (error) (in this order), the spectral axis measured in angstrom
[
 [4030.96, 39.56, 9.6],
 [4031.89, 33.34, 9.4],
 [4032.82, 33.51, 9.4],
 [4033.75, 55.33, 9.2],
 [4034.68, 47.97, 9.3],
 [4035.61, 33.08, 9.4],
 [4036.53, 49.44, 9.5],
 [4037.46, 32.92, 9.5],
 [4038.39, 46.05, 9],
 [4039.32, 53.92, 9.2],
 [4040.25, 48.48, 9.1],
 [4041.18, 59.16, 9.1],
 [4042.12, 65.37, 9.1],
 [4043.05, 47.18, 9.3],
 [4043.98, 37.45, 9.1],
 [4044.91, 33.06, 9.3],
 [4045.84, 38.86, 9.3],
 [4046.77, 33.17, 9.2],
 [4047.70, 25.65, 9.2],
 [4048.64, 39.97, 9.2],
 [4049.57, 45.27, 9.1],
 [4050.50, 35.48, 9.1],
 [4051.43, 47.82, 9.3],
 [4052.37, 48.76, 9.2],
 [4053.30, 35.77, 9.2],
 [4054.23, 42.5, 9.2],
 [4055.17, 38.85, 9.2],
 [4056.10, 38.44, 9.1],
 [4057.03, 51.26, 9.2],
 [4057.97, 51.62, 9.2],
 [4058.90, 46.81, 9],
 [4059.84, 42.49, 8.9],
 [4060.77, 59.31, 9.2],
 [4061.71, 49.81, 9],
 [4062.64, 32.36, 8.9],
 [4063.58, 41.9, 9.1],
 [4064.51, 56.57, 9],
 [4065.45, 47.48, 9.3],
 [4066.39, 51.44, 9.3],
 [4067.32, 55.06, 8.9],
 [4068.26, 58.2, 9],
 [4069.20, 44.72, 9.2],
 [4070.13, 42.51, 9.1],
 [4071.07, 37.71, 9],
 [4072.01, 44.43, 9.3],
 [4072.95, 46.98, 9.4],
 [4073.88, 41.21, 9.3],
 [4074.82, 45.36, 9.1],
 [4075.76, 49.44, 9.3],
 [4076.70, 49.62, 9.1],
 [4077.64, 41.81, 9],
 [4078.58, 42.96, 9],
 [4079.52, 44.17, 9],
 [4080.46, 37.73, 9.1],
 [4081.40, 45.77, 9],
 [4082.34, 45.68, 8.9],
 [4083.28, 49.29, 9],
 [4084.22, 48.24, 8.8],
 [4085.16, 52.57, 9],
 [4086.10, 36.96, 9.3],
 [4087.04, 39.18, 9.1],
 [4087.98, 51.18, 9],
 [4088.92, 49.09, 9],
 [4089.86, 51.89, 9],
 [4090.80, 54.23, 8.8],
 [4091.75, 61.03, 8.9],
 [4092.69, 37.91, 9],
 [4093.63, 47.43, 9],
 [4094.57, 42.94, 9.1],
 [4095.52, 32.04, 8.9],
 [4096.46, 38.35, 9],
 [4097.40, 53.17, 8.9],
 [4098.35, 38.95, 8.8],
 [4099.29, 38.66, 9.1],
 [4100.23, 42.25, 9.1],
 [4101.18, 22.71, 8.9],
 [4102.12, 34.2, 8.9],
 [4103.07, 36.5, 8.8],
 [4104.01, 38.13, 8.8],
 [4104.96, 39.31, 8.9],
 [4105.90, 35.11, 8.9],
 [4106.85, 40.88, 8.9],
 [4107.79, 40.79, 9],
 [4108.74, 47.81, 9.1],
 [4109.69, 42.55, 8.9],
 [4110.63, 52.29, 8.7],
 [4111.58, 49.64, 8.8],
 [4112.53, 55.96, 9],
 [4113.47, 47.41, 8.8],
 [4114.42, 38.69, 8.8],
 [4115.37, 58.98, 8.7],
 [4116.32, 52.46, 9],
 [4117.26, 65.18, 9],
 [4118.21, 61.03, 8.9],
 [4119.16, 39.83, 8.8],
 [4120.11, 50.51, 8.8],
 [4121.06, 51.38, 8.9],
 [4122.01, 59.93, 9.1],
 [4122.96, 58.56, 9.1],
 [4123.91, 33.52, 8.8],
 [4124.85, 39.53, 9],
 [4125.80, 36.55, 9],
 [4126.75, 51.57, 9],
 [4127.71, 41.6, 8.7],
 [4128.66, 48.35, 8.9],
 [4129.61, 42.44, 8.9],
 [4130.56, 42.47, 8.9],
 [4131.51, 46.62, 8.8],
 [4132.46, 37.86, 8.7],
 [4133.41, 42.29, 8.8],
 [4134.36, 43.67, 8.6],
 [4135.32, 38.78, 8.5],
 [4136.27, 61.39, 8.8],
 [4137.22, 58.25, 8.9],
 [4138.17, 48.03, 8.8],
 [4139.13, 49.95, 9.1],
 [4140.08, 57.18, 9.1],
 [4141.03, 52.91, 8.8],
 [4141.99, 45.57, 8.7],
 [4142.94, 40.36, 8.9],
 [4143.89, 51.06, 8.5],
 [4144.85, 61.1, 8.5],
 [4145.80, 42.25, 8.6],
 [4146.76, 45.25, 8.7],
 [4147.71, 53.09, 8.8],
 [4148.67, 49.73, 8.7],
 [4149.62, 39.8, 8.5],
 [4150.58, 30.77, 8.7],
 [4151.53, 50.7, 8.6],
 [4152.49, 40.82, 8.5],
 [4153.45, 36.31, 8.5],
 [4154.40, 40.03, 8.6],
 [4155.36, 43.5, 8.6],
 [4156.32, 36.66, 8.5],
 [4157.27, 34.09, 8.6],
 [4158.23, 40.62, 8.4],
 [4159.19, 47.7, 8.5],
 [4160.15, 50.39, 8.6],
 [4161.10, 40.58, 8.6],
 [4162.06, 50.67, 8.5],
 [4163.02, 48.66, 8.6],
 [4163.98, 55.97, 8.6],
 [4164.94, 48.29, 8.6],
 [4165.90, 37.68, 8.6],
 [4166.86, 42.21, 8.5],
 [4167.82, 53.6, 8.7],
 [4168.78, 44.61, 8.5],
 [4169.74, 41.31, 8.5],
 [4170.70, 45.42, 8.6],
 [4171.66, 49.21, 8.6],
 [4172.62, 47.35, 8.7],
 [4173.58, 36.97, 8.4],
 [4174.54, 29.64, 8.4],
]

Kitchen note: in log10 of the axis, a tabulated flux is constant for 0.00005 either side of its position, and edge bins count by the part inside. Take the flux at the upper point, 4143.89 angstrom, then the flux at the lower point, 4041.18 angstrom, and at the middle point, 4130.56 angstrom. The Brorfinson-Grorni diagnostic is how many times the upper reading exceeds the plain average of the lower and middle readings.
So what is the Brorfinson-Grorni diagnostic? 1.0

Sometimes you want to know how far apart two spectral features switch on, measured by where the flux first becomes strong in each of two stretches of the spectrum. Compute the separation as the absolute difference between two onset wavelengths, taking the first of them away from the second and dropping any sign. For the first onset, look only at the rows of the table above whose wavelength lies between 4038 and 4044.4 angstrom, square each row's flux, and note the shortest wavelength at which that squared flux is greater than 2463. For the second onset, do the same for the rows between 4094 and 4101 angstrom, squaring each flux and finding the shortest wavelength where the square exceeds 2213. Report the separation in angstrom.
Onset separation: 58.1 angstrom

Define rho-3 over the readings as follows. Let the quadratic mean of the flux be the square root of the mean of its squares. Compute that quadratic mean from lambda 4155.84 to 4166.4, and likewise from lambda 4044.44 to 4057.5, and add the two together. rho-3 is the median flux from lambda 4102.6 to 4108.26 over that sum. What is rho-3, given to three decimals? 0.454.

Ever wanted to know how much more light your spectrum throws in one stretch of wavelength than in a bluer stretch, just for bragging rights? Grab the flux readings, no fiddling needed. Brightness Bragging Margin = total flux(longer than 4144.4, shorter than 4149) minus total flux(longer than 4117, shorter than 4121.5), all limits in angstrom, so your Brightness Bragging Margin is -17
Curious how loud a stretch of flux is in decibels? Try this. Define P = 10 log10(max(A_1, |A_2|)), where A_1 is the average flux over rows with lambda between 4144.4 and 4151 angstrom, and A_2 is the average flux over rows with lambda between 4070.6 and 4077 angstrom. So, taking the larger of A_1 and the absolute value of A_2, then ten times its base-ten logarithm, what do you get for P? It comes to 16.63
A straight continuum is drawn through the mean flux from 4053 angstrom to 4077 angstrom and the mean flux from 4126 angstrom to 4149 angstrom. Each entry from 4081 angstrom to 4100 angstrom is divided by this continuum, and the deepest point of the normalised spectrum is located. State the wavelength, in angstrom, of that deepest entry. 4095.52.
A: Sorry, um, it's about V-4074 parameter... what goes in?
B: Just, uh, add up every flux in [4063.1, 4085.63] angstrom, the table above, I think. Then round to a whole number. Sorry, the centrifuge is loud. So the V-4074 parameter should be 1121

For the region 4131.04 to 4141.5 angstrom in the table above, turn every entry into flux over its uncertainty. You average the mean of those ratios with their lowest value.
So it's 4.9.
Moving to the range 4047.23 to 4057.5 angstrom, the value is 3.6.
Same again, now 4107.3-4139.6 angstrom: 4.6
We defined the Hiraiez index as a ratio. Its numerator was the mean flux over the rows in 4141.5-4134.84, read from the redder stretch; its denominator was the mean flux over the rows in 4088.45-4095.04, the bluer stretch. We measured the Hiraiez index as 1.06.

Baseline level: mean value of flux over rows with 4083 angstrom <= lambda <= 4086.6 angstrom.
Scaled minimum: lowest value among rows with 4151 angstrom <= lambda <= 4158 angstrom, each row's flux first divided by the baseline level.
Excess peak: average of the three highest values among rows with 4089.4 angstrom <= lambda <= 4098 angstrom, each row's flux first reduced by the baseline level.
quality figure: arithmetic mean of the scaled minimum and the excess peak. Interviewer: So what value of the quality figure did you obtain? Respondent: 5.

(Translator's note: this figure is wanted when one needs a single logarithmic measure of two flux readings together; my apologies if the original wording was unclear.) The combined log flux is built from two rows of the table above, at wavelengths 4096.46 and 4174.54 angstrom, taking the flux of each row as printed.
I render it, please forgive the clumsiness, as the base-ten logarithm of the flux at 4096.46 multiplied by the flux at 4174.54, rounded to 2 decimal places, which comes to 3.06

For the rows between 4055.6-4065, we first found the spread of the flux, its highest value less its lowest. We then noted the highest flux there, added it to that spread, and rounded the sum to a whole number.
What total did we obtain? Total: 86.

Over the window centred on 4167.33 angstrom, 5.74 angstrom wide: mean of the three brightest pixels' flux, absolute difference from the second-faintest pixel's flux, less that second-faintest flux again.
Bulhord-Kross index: -34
